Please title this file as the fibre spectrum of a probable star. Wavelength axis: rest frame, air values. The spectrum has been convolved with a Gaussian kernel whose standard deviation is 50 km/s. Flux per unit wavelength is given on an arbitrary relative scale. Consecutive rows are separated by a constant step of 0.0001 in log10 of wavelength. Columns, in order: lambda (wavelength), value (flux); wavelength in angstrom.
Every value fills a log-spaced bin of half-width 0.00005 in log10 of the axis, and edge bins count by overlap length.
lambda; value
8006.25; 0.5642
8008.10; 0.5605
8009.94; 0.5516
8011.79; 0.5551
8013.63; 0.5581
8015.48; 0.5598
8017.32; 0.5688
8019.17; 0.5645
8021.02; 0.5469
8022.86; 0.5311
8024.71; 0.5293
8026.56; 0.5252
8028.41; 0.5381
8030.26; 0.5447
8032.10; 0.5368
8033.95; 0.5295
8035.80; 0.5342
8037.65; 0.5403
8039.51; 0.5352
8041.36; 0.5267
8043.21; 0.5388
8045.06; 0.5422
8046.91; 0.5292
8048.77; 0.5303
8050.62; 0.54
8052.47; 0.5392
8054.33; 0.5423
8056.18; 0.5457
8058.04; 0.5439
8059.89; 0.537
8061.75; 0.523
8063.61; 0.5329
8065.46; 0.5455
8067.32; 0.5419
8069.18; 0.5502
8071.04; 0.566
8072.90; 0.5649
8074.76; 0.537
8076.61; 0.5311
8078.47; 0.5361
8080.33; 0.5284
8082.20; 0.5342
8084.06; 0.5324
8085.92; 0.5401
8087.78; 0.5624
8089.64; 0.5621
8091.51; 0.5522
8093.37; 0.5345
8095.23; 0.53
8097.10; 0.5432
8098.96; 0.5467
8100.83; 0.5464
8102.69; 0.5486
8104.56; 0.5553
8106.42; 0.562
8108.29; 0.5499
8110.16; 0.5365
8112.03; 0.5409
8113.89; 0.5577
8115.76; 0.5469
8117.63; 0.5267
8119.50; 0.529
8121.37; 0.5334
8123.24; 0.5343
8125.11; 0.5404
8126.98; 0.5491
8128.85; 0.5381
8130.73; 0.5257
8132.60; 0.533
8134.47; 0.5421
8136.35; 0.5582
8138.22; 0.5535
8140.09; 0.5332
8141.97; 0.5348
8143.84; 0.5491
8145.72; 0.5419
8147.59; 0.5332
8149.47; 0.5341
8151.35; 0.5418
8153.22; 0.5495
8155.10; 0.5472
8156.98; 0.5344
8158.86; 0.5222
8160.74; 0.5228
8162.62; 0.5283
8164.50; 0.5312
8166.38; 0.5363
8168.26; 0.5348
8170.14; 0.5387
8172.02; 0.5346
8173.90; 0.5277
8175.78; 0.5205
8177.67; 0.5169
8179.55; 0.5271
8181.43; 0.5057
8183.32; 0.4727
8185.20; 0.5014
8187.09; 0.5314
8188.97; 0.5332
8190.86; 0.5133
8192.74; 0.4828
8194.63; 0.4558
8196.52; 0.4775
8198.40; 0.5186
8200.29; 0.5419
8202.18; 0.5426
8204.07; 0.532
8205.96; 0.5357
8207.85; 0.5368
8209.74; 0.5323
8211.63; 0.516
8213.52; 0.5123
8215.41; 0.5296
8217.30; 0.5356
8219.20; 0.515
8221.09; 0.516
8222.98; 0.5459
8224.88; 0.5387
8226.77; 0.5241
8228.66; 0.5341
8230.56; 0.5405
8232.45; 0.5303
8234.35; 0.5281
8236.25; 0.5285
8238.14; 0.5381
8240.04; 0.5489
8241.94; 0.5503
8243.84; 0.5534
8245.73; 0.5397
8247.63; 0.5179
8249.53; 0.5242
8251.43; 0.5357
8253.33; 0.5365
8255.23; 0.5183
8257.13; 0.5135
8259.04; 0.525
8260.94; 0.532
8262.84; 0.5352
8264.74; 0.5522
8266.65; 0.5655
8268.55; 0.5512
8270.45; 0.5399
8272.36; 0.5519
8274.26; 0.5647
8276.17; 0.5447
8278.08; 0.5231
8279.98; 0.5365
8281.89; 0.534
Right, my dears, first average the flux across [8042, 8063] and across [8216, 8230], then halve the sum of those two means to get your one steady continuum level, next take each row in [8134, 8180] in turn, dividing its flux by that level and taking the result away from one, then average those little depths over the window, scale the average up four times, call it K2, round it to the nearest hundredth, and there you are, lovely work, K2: -0.02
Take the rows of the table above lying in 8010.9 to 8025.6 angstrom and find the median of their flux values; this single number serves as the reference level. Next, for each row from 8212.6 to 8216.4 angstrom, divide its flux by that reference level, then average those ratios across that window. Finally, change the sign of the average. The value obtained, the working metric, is -0.94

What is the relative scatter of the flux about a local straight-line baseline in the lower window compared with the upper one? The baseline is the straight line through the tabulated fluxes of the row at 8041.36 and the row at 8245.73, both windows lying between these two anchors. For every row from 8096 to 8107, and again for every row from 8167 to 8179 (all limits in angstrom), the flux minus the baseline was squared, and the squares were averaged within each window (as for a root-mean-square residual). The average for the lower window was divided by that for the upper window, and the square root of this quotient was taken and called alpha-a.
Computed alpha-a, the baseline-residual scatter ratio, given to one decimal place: 2.0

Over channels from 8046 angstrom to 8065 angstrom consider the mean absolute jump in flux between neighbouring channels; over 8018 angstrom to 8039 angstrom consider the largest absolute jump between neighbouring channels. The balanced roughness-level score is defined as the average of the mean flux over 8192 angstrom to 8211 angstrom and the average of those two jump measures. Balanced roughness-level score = 0.264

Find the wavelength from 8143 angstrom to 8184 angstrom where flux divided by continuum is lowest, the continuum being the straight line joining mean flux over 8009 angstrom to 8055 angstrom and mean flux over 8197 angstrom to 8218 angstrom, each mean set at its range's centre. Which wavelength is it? 8183.32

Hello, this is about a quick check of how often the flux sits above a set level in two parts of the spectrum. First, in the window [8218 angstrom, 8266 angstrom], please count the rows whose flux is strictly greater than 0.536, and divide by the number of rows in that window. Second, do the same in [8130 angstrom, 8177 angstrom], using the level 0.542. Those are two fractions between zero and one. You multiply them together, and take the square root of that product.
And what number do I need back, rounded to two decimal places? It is 0.31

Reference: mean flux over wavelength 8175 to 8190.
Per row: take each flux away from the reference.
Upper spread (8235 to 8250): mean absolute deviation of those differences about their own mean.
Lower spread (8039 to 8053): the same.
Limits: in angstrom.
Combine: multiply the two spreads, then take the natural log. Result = -9.9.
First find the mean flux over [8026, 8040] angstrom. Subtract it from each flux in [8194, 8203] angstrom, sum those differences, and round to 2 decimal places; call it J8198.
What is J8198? -0.14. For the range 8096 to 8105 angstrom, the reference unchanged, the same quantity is 0.06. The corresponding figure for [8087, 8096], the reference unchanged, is 0.06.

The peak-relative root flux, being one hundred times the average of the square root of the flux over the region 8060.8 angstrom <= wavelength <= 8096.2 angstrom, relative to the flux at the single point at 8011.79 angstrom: 133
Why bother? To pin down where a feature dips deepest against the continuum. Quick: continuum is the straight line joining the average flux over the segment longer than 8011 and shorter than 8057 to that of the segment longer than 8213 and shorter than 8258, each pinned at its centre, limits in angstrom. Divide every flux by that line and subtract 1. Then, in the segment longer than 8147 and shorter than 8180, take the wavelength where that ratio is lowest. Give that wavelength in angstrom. 8177.67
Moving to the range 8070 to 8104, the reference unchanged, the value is 8080.33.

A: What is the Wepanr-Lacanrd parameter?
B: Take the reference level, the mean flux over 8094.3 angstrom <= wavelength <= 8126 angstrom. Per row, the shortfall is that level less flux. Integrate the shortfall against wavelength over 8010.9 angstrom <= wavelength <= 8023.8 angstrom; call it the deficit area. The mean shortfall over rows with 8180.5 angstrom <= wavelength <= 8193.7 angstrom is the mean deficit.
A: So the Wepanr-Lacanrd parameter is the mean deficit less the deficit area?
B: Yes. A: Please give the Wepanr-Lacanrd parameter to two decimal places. 0.19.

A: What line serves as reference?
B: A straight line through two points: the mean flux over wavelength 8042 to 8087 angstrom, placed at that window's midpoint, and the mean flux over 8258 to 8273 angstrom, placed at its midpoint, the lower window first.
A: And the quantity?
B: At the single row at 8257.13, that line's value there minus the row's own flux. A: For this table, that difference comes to 0.030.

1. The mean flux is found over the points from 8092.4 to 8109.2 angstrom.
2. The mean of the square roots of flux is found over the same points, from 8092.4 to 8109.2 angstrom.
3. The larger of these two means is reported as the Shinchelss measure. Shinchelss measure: 0.739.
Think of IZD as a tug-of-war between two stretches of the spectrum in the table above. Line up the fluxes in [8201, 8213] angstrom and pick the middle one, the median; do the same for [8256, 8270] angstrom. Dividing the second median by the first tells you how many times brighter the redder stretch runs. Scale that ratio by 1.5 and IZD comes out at 1.50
